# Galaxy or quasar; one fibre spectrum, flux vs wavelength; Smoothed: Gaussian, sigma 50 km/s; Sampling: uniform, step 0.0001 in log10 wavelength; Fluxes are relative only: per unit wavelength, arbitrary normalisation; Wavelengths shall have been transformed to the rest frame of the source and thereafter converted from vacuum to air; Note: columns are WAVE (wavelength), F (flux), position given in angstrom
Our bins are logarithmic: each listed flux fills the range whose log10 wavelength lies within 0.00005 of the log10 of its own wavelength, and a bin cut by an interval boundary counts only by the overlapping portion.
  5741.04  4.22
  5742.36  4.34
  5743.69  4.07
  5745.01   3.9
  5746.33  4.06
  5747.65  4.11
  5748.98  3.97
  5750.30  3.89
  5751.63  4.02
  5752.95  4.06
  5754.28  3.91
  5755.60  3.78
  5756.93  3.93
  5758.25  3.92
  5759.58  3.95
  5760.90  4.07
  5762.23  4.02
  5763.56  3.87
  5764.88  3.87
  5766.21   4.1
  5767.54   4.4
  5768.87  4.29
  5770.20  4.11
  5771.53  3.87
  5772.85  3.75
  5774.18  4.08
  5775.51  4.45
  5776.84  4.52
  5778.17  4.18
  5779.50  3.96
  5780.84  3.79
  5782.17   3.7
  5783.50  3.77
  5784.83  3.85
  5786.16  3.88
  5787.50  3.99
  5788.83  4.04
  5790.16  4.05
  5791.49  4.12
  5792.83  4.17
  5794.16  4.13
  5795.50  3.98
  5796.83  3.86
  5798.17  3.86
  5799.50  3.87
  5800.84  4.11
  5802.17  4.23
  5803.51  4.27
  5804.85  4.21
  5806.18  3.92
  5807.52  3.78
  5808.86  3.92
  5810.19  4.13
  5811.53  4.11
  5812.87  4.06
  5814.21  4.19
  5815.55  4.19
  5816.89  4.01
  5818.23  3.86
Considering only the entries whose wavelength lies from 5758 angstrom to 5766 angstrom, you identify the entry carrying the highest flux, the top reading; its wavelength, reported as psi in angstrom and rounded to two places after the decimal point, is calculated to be 5760.90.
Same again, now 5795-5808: 5803.51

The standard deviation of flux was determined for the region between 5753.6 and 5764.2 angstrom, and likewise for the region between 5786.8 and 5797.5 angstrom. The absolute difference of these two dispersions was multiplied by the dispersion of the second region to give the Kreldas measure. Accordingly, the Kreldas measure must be 0.001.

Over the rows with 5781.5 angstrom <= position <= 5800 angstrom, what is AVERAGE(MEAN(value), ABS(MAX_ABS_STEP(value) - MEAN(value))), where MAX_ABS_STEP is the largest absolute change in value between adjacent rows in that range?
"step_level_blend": 3.87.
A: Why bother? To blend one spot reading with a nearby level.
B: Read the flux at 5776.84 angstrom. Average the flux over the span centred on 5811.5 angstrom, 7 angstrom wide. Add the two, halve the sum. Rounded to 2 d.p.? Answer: 4.30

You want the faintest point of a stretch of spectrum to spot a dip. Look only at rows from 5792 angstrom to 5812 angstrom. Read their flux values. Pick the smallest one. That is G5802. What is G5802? 3.78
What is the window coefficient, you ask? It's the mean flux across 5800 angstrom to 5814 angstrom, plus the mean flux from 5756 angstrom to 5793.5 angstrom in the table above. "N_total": 8.10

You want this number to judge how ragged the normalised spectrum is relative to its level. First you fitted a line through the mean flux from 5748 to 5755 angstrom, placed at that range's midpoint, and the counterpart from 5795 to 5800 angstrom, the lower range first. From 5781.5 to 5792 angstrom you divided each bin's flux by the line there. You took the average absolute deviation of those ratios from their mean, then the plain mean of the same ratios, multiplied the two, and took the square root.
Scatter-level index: 0.182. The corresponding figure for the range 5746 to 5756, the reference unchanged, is 0.147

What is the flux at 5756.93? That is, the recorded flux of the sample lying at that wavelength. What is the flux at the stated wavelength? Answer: 3.93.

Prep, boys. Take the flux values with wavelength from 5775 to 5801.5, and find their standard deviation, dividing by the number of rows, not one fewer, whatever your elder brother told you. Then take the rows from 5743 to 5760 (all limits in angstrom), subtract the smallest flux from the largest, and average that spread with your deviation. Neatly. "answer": 0.27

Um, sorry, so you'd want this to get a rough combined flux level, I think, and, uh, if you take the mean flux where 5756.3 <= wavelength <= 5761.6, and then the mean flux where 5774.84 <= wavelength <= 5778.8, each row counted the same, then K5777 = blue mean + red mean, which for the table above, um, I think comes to 8.4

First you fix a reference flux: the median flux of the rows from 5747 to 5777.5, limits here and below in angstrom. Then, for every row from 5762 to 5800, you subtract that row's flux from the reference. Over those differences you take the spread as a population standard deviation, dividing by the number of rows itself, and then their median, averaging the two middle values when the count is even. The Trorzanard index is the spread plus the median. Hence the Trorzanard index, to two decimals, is 0.24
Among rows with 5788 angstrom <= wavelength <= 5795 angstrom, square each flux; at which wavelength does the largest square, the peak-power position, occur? 5792.83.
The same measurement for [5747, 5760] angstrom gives 5747.65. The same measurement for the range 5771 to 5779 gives 5776.84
